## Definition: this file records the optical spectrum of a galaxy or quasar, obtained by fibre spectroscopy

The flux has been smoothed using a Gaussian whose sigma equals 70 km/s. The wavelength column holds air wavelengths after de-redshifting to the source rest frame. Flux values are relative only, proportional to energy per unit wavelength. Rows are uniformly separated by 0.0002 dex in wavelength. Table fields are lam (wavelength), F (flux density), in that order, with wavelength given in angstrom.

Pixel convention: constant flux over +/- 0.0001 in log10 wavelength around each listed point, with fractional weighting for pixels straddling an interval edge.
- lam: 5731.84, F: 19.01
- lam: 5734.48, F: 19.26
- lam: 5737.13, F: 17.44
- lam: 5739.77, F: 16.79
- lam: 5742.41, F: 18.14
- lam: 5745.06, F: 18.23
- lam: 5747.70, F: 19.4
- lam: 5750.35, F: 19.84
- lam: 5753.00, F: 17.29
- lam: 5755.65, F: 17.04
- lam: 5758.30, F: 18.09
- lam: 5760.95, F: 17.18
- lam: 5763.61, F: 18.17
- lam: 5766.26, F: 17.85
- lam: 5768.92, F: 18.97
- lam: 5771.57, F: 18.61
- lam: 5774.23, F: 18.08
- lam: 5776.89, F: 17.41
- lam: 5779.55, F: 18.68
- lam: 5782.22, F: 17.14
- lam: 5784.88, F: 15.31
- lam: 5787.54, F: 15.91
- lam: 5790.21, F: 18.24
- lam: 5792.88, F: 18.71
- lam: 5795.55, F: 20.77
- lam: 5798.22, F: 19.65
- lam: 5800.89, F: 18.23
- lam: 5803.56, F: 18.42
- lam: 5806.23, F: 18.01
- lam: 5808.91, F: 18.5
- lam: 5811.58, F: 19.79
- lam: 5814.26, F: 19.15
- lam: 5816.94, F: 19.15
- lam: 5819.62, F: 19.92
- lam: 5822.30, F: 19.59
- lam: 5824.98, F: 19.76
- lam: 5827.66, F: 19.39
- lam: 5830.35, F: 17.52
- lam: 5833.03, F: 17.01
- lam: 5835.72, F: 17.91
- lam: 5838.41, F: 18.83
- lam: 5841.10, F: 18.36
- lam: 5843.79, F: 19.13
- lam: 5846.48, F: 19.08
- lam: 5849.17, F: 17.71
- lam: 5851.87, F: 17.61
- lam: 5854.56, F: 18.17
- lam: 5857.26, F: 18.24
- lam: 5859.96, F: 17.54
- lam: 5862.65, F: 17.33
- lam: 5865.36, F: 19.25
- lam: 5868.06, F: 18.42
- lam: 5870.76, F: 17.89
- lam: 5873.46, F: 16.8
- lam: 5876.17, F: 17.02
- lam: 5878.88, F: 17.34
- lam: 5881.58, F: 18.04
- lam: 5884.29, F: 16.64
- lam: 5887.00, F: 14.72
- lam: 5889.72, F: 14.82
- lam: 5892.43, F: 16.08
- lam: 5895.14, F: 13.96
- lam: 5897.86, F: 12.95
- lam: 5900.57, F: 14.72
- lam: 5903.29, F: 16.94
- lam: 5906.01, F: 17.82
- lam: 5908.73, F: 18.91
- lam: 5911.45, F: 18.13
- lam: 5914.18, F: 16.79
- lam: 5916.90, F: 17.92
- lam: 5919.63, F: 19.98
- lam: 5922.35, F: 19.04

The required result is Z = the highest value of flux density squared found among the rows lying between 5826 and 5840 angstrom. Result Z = 376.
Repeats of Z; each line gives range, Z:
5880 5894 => 325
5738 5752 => 394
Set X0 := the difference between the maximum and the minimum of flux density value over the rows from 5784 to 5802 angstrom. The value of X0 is 5.5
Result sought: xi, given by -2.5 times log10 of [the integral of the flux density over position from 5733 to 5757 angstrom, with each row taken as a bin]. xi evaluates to -6.6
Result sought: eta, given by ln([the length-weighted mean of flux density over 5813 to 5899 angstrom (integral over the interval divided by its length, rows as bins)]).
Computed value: 2.87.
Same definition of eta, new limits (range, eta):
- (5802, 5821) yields 2.94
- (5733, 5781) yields 2.90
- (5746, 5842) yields 2.91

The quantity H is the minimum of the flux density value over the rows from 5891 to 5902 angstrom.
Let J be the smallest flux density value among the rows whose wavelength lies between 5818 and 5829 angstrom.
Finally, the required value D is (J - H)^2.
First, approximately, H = 12.95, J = 19.39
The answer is 41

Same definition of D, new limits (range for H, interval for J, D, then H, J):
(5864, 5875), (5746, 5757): 0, 16.8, 17.04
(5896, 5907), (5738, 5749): 15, 12.95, 16.79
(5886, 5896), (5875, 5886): 7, 13.96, 16.64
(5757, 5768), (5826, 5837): 0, 17.18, 17.01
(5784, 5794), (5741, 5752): 8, 15.31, 18.14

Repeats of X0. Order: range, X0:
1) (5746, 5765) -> 2.8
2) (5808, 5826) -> 1.4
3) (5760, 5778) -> 1.8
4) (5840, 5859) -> 1.5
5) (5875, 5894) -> 3.3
